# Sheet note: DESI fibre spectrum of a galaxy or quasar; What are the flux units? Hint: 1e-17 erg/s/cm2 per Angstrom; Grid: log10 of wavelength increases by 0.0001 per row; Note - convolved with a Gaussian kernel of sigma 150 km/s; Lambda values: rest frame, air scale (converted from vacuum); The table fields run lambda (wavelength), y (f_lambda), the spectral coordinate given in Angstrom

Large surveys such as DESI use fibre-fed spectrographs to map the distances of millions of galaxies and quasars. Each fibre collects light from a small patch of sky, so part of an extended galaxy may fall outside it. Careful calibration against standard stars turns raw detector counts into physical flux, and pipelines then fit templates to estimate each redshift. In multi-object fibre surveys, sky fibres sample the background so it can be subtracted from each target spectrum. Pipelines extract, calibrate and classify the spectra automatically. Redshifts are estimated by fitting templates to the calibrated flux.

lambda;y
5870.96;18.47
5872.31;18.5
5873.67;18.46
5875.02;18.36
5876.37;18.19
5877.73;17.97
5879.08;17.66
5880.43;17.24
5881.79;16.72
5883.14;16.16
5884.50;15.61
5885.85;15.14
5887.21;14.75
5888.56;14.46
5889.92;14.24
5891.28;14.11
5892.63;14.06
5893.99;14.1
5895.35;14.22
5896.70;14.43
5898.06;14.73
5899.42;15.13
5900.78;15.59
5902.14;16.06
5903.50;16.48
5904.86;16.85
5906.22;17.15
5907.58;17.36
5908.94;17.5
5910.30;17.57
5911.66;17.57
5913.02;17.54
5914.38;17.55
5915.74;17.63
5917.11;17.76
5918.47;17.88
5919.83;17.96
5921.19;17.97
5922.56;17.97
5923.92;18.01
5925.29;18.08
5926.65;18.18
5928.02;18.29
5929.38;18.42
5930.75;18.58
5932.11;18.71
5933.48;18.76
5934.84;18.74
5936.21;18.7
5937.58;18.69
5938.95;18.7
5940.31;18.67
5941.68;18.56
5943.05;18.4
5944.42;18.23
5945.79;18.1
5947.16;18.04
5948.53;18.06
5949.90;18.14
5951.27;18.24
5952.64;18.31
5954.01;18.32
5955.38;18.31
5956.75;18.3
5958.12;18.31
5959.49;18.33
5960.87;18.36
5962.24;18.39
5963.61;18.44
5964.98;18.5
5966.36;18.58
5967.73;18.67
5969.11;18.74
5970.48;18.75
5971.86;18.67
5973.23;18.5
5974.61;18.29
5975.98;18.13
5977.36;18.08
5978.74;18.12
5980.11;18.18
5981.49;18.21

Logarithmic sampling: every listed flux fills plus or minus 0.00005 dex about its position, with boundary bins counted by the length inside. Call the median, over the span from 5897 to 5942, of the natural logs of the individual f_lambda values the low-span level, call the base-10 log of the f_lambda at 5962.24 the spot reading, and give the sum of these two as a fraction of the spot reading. 3.284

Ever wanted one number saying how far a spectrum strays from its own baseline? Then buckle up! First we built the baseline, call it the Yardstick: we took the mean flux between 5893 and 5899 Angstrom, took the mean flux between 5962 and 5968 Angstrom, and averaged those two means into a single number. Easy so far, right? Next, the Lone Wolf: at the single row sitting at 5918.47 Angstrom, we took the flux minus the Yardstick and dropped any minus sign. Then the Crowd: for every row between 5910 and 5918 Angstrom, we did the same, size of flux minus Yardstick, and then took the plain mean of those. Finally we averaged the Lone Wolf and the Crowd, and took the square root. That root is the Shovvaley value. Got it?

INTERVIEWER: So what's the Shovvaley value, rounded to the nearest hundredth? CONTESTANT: 1.14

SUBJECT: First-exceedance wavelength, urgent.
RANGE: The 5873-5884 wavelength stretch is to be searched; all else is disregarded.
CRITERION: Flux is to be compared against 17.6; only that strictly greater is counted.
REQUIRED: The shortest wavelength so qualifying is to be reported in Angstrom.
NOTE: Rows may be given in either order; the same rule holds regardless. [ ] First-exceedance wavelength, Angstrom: 5873.67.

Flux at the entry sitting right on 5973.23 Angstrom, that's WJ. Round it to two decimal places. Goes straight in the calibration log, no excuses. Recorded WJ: 18.50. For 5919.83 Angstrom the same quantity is 17.96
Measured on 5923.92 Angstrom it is 18.01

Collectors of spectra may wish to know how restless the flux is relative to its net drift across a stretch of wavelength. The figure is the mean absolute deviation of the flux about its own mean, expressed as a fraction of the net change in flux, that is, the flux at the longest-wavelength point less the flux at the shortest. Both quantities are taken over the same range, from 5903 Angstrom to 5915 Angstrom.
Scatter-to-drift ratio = 0.29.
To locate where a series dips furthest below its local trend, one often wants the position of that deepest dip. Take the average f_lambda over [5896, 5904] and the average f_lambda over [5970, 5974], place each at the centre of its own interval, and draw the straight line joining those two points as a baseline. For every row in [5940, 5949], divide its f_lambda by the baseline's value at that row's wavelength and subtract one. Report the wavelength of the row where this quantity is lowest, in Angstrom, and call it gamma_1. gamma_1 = 5948.53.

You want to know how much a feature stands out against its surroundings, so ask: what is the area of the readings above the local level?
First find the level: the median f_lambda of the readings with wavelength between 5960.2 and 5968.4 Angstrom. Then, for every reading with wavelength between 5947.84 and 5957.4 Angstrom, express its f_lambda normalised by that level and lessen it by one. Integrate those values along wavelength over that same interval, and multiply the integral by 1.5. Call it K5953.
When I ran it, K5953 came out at -0.18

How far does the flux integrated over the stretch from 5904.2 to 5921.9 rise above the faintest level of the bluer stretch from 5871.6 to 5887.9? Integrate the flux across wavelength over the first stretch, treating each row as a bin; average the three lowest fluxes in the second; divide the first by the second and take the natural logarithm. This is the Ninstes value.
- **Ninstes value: 3.02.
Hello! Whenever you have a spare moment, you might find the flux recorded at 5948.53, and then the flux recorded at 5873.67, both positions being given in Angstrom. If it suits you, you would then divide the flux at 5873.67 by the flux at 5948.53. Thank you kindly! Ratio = 1.02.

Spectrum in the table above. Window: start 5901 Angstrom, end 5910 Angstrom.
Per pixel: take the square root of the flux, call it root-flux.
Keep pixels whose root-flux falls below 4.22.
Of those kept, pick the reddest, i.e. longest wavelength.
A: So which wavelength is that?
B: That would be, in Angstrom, 5908.94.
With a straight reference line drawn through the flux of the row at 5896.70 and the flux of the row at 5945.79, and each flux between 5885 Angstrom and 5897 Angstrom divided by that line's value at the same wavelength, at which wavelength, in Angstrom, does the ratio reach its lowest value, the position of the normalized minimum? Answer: 5893.99 Angstrom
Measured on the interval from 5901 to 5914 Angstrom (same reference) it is 5902.14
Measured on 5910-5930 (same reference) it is 5928.02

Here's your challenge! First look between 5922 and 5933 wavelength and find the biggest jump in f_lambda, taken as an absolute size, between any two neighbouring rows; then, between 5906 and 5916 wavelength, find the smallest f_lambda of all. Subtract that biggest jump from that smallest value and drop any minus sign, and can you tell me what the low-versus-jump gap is 17.0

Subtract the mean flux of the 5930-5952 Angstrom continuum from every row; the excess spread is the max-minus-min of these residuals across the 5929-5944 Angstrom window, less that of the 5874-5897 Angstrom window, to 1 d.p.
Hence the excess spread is -3.9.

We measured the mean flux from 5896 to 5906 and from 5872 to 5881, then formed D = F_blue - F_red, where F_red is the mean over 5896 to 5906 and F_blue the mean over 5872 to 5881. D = 2.4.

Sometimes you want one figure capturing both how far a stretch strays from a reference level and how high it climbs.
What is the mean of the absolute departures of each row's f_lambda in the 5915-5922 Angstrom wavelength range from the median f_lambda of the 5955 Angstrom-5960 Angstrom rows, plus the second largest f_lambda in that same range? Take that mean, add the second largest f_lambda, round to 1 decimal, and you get 18.4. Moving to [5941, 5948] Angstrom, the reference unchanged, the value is 18.6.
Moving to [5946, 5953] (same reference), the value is 18.4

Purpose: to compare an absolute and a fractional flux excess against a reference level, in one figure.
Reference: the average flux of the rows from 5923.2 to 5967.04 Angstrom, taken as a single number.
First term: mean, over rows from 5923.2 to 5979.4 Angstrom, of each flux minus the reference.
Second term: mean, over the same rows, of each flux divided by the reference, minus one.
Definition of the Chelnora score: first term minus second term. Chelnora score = 0.0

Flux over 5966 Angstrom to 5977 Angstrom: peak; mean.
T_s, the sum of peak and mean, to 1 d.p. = 37.3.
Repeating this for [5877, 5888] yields 34.4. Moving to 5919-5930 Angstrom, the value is 36.5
